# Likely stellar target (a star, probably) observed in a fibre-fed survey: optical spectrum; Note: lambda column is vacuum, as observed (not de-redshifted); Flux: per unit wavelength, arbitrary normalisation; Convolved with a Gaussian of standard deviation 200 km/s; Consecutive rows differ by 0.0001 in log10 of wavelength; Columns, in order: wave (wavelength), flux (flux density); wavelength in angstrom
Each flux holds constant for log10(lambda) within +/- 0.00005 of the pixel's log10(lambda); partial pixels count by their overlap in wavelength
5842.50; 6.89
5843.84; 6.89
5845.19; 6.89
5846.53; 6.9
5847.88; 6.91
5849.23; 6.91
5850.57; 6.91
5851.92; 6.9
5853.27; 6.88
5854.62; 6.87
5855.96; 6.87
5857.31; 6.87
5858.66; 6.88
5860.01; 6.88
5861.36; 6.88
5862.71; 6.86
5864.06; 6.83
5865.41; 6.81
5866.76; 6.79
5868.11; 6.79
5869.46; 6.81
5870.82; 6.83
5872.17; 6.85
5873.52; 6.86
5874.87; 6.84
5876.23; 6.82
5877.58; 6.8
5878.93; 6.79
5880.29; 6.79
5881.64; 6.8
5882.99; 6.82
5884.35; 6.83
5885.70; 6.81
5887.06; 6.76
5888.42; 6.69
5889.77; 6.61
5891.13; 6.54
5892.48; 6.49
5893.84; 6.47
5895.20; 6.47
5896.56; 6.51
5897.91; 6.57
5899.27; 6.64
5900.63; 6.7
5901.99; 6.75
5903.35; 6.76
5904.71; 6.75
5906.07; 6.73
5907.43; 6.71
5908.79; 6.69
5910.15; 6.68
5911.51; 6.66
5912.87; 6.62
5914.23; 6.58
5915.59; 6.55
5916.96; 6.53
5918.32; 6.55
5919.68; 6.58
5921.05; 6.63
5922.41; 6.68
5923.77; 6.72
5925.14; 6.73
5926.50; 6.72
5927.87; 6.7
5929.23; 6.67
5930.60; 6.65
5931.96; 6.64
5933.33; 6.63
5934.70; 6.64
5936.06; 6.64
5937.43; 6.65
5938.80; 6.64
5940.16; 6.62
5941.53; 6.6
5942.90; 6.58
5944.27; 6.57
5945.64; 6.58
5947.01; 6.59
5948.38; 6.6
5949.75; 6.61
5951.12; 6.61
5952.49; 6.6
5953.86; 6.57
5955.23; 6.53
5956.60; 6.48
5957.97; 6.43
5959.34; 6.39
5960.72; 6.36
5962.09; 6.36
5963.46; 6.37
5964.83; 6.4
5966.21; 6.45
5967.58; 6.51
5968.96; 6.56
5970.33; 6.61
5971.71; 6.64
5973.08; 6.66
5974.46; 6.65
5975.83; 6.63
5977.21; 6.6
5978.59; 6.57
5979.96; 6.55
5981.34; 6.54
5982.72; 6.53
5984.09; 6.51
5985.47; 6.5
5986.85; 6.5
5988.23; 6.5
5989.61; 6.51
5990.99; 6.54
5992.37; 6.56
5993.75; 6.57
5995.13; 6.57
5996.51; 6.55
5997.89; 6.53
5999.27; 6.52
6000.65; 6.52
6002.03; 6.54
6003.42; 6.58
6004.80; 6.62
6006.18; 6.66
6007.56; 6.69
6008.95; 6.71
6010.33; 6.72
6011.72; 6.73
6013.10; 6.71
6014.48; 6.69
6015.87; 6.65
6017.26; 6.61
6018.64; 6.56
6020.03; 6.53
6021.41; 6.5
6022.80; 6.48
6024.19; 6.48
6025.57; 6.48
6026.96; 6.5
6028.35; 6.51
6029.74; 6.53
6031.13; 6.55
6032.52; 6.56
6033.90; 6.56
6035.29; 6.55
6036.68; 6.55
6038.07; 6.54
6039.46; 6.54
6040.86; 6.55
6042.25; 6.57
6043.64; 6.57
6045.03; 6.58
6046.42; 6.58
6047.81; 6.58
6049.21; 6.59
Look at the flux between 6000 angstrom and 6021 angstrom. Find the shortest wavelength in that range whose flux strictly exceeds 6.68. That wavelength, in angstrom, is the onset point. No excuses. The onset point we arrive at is 6007.56 angstrom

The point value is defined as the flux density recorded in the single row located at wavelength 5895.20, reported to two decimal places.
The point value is 6.47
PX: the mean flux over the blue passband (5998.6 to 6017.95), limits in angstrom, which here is 6.64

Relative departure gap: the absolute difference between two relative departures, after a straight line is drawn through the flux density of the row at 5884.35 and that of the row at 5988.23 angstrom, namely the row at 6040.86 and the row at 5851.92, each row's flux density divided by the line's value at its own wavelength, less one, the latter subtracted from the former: 0.04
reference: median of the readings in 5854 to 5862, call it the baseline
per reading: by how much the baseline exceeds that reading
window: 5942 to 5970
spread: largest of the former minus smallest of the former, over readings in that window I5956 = 0.25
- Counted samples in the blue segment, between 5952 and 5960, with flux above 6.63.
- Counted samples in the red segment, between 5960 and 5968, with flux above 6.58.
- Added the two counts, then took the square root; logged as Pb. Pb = 0.0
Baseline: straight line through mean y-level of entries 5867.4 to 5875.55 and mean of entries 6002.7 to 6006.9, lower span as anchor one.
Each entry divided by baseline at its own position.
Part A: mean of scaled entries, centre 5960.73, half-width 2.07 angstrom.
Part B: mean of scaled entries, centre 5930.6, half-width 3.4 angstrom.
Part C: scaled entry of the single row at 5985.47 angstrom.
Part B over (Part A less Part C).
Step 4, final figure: -39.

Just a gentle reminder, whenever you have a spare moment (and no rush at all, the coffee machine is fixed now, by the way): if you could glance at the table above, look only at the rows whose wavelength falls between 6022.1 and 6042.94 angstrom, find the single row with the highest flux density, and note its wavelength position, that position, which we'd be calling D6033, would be 6042.25 angstrom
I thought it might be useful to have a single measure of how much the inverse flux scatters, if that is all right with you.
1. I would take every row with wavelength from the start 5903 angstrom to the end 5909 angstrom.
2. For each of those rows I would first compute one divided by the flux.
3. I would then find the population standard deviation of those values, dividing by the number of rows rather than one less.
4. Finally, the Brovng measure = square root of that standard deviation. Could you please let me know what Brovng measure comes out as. 0.024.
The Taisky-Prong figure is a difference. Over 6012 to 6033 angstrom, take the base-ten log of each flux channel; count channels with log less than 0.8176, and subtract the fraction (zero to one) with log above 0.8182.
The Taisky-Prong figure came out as 11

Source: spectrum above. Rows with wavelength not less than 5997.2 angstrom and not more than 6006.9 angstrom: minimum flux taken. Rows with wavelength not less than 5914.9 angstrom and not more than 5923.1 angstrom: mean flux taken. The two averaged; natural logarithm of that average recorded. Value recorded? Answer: 1.88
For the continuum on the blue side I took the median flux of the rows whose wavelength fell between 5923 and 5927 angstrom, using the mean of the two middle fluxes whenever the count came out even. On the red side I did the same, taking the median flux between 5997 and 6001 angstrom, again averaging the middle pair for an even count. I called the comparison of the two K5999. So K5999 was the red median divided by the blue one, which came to 0.97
